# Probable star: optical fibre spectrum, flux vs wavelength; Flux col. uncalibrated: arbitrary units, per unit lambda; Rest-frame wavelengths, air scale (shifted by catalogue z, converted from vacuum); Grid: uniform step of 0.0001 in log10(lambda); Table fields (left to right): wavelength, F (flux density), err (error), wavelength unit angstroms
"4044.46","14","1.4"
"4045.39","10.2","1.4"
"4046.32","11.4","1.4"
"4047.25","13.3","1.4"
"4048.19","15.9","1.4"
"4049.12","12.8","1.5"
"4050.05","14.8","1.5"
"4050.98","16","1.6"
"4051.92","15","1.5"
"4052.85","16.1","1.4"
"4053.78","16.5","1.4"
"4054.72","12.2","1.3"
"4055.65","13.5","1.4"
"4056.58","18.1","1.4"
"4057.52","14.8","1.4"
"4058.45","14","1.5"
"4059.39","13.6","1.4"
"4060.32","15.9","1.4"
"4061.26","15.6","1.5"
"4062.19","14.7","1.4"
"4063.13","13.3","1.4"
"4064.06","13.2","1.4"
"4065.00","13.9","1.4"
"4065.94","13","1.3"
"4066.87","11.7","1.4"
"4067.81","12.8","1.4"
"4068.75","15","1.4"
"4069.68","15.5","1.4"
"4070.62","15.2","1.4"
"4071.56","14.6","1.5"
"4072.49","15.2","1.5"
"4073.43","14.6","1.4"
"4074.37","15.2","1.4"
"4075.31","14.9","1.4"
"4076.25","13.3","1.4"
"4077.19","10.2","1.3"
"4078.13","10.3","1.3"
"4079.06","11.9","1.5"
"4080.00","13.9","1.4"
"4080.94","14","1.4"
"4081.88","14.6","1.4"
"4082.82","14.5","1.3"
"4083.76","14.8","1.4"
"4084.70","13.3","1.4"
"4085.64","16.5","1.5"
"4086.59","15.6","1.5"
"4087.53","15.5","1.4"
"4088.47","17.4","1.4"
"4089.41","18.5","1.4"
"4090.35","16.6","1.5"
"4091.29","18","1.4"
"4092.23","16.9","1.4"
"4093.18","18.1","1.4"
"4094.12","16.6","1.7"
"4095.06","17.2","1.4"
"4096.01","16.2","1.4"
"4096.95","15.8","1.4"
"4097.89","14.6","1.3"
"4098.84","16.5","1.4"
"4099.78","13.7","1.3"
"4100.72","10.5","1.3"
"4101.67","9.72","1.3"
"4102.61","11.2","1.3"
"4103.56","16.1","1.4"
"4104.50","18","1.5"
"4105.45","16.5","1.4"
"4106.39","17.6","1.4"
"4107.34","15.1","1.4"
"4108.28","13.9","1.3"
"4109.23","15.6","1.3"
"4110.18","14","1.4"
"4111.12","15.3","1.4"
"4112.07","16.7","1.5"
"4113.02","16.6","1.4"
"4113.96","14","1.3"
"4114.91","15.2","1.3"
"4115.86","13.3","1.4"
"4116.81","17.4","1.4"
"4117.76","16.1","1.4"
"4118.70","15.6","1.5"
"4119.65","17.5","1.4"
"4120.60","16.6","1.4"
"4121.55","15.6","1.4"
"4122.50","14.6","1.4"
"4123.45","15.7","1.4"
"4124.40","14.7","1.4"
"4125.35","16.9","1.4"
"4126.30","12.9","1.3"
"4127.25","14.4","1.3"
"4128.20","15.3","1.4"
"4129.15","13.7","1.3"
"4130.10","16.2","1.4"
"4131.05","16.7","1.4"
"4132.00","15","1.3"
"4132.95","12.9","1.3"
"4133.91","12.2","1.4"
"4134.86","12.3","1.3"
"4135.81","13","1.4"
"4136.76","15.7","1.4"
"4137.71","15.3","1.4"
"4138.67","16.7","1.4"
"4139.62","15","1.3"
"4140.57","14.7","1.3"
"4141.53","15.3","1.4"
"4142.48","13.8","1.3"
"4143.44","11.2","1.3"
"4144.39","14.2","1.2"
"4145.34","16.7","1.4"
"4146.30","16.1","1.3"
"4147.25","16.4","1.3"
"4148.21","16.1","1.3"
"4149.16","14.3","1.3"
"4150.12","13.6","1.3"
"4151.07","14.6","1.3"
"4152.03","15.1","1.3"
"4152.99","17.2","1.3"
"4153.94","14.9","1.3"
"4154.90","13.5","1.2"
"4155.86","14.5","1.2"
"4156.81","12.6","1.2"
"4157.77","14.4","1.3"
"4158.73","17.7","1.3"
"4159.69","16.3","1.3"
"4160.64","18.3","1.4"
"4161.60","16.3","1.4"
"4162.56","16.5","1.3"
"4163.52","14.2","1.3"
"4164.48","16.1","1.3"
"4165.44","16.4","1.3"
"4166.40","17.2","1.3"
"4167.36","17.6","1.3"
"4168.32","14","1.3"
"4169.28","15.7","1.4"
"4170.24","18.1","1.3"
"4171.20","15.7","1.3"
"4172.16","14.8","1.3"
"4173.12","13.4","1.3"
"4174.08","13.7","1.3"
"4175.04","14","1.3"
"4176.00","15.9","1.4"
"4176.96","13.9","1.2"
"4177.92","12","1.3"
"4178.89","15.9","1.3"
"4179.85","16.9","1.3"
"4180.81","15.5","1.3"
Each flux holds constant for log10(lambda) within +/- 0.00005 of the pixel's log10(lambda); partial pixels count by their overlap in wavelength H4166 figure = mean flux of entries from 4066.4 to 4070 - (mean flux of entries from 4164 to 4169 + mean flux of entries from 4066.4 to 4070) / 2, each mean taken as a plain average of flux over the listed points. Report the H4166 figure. -1.26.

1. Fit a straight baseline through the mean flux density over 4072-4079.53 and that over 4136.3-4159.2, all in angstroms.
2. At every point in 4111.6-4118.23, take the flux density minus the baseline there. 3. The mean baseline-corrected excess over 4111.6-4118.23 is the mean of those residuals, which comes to 1.44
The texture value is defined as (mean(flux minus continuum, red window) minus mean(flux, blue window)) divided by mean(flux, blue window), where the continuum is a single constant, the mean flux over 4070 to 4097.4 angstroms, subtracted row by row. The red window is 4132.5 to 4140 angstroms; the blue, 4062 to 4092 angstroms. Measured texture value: -1.07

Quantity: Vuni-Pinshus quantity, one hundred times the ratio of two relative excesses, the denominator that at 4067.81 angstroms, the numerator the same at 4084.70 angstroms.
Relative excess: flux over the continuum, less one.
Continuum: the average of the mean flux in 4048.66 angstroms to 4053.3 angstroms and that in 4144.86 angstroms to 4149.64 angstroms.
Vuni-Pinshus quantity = 81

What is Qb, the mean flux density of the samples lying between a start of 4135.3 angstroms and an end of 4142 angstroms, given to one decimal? 15.1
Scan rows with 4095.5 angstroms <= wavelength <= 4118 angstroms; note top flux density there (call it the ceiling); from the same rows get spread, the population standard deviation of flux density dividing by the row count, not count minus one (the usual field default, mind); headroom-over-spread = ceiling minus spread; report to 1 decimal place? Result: 15.9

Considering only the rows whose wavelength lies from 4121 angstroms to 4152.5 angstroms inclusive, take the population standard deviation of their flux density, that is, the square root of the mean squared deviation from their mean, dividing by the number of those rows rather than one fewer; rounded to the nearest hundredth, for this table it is 1.43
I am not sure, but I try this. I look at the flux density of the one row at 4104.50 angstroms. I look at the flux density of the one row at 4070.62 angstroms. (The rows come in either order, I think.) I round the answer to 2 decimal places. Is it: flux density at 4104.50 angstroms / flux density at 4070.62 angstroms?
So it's 1.18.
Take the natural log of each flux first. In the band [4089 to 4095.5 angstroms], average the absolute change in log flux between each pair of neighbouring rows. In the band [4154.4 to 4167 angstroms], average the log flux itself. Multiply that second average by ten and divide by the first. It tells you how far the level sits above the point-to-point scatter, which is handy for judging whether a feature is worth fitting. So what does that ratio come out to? 372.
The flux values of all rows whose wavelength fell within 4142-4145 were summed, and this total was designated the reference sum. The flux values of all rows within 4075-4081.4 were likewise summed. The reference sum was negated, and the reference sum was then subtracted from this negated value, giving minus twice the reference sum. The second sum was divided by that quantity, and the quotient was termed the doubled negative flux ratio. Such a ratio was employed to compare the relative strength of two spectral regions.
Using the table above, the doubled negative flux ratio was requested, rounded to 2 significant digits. -1.1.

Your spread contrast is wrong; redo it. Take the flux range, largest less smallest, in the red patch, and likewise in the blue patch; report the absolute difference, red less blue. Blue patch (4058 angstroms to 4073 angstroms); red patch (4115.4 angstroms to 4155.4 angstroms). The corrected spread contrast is 2.1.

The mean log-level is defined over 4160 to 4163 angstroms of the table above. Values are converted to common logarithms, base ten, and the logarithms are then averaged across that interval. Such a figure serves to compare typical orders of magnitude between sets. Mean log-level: 1.23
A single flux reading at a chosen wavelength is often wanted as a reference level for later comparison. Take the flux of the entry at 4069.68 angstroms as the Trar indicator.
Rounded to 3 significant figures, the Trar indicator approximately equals 15.5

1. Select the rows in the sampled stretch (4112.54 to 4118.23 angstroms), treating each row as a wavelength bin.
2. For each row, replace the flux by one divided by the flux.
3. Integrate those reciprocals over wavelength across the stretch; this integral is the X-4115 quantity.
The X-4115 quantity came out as 0.372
